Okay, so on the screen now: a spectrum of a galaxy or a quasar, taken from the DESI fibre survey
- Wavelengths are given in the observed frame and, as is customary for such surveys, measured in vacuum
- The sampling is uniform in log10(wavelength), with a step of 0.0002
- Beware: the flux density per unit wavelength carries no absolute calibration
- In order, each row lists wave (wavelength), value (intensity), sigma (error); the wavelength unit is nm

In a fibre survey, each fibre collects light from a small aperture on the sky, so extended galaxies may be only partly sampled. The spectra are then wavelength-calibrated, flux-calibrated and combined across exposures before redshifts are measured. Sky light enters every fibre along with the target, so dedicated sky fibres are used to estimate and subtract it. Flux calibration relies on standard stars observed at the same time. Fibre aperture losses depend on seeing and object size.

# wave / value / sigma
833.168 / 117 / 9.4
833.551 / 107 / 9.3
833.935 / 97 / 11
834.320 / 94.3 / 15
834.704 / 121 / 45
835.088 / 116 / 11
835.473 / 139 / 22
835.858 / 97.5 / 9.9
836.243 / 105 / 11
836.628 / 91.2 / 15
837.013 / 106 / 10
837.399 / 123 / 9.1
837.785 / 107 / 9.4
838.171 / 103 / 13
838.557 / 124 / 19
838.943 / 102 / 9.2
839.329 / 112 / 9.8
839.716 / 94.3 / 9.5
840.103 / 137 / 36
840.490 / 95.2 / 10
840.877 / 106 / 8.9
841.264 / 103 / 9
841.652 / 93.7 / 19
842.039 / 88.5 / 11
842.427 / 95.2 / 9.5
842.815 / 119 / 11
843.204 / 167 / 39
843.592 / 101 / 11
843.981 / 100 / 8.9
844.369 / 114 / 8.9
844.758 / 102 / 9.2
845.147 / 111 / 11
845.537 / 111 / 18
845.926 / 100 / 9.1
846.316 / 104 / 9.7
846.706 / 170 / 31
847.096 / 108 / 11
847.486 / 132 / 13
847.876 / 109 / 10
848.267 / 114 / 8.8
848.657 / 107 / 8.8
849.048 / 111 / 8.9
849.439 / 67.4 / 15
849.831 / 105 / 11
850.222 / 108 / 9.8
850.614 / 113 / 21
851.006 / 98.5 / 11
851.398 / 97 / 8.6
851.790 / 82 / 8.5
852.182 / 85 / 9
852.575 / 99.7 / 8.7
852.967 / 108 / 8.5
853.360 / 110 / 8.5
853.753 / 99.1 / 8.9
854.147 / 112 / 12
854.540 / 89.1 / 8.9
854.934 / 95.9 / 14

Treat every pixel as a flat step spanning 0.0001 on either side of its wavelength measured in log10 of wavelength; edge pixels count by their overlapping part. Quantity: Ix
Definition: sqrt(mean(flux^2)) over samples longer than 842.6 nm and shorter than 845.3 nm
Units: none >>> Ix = 118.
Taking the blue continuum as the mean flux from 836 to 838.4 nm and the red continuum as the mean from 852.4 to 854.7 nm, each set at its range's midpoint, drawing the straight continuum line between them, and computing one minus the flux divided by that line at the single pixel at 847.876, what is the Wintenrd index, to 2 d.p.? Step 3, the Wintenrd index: -0.05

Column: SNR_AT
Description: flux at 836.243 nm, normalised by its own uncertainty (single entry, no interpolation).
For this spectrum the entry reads 10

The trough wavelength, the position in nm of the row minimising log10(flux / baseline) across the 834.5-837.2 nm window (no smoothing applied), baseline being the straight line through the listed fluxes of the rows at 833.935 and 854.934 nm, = 836.628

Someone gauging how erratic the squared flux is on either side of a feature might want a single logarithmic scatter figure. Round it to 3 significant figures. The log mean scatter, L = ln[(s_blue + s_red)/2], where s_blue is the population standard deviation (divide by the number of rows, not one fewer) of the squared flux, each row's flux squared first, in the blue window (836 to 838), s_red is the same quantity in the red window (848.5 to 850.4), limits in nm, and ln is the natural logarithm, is 7.83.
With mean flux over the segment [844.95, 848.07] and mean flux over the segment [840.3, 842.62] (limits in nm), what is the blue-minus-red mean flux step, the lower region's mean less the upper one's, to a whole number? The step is -21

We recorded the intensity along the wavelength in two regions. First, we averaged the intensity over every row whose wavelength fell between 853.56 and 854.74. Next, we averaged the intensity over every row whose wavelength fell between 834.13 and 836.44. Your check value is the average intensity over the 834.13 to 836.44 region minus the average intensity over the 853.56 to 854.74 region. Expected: 12.1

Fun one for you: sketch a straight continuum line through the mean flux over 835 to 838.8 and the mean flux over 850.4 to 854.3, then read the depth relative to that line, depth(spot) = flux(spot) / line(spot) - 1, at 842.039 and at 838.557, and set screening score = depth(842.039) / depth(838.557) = -1.4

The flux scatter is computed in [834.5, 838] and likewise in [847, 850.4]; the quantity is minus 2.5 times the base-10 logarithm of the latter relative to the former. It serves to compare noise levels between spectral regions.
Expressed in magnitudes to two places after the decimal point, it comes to -0.16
